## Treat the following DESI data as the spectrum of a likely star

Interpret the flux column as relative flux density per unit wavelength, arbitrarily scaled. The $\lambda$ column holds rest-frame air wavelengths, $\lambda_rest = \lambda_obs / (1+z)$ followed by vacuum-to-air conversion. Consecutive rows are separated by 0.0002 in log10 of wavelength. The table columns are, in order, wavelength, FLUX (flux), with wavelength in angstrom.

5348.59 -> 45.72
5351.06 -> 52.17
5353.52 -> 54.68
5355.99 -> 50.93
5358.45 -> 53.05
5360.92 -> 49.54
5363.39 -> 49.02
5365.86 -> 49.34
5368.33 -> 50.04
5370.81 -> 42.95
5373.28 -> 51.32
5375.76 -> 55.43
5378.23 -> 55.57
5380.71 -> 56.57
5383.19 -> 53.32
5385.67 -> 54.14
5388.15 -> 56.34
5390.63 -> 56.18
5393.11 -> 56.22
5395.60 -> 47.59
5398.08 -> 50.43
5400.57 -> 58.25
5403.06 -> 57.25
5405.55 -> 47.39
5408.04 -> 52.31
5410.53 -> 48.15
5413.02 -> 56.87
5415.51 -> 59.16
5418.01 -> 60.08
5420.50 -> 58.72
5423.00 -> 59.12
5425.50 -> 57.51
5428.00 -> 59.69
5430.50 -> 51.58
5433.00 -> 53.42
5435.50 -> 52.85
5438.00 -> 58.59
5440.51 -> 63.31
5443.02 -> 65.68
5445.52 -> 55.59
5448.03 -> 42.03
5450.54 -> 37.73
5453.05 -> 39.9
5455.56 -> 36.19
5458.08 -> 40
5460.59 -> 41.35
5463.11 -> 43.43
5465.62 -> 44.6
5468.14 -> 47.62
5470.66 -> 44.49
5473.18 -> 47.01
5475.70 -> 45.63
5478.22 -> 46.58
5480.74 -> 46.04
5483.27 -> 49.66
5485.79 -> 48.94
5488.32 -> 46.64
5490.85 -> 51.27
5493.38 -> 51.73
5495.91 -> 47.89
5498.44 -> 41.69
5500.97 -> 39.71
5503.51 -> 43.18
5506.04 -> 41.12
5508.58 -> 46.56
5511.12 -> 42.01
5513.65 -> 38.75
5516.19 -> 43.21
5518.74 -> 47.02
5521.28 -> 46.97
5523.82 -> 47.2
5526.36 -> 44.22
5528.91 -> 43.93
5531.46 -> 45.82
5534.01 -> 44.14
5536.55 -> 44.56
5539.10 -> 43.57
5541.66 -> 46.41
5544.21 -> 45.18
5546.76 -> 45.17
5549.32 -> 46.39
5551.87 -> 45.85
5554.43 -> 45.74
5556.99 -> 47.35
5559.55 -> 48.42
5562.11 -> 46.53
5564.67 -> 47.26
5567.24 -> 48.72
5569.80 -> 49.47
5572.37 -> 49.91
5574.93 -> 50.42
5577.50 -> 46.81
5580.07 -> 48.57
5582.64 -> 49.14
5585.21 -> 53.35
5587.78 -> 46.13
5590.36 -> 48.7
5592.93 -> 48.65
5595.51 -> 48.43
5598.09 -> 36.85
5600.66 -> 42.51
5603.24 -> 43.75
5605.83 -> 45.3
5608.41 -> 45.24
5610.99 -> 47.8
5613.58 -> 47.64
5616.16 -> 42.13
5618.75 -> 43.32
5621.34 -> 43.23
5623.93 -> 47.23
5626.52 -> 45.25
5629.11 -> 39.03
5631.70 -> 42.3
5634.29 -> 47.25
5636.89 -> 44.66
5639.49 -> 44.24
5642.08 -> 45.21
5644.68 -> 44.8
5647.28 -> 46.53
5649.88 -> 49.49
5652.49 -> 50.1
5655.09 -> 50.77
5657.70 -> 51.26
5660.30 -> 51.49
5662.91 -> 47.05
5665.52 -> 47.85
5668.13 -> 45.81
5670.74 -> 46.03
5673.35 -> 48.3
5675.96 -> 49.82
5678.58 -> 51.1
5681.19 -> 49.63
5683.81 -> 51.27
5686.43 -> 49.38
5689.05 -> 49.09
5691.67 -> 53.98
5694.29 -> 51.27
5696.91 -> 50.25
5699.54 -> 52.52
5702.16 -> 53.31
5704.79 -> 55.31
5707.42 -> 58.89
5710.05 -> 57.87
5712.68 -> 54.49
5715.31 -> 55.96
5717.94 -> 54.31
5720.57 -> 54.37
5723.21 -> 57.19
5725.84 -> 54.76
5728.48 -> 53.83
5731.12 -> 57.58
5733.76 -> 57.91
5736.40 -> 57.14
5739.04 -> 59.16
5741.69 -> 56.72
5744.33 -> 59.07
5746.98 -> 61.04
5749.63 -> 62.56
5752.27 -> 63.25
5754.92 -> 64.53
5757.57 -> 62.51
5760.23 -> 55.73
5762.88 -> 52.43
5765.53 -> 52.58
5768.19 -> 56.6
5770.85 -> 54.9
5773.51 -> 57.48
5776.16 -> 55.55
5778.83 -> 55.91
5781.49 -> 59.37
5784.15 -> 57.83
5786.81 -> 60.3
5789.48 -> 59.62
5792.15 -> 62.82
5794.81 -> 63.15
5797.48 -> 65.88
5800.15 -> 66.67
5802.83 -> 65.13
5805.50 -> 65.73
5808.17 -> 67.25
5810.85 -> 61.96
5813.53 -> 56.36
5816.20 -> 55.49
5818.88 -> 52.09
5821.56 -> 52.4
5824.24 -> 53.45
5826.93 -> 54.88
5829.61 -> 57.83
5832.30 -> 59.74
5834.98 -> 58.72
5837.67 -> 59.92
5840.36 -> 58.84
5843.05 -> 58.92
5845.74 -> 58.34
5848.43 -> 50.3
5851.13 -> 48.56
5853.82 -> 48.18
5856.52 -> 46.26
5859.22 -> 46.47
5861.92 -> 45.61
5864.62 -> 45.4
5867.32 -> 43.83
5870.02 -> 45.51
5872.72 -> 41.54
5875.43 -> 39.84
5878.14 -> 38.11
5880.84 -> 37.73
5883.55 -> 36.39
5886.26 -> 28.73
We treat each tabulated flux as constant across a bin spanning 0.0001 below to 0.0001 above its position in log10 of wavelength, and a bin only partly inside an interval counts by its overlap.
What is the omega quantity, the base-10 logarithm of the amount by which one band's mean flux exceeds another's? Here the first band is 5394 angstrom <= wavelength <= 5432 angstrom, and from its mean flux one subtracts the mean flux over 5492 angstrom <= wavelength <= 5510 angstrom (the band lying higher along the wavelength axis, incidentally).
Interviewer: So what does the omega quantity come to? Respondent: 1.02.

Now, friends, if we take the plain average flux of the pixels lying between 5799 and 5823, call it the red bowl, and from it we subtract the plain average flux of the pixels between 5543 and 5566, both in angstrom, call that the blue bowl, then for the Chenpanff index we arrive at 14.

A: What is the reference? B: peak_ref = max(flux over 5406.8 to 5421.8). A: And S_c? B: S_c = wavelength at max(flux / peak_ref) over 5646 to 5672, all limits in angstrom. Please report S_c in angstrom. 5660.30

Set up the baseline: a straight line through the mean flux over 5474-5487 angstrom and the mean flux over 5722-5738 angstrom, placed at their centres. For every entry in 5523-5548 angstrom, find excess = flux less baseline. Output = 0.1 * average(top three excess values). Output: -0.28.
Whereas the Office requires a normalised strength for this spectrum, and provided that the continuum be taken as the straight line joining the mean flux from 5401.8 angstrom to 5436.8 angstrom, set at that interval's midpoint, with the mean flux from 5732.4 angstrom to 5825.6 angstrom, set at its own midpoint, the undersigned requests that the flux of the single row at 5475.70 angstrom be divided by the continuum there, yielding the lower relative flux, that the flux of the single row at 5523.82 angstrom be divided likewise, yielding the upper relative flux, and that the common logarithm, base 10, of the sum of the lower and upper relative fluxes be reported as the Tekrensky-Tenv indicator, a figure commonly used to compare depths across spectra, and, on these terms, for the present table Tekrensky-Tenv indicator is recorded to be 0.218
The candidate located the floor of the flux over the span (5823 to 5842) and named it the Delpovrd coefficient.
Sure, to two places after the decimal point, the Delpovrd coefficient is 53.45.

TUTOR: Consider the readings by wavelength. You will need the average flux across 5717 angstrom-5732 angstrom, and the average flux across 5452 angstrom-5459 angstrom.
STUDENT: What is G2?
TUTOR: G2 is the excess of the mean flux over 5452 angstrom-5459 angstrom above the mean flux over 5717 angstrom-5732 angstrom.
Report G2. -17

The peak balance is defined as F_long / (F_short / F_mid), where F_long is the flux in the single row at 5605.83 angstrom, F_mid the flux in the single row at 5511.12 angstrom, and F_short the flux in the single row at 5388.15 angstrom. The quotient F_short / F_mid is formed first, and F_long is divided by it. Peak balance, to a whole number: 34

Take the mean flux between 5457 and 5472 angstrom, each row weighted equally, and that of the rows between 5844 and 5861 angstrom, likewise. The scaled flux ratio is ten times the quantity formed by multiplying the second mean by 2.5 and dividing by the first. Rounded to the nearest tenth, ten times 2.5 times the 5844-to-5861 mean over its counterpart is 28.5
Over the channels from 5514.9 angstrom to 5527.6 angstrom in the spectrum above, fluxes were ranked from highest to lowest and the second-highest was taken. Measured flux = 47.02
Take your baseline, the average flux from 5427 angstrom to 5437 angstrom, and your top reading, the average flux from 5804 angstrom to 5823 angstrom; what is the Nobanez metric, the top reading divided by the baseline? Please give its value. 1.08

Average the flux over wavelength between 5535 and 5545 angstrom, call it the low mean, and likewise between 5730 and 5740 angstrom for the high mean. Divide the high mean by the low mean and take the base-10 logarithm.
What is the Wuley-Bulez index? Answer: 0.11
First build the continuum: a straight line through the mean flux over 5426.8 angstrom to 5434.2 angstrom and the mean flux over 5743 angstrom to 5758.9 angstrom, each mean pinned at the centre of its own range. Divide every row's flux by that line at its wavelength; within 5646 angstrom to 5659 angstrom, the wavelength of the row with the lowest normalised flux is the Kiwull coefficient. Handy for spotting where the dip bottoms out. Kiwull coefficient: 5647.28 angstrom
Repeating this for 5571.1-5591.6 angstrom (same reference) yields 5587.78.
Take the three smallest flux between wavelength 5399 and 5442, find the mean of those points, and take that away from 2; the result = -47.0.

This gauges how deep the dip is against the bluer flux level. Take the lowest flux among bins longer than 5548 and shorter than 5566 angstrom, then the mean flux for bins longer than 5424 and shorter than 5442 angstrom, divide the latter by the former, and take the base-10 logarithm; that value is 0.09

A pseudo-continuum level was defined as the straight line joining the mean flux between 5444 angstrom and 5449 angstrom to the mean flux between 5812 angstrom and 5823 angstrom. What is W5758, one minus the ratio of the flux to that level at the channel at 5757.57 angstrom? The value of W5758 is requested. -0.17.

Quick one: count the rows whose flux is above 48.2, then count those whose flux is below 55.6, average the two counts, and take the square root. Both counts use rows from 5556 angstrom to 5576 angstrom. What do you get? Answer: 2.55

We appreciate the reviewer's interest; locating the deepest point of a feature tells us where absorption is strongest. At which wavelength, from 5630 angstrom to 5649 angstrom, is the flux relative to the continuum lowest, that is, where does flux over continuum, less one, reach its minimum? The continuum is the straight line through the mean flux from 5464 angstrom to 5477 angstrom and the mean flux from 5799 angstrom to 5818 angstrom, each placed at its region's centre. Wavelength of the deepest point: 5631.70 angstrom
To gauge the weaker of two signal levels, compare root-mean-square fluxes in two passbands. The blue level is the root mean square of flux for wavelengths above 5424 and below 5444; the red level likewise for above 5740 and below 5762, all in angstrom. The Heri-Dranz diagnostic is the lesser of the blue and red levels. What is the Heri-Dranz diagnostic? 58.0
